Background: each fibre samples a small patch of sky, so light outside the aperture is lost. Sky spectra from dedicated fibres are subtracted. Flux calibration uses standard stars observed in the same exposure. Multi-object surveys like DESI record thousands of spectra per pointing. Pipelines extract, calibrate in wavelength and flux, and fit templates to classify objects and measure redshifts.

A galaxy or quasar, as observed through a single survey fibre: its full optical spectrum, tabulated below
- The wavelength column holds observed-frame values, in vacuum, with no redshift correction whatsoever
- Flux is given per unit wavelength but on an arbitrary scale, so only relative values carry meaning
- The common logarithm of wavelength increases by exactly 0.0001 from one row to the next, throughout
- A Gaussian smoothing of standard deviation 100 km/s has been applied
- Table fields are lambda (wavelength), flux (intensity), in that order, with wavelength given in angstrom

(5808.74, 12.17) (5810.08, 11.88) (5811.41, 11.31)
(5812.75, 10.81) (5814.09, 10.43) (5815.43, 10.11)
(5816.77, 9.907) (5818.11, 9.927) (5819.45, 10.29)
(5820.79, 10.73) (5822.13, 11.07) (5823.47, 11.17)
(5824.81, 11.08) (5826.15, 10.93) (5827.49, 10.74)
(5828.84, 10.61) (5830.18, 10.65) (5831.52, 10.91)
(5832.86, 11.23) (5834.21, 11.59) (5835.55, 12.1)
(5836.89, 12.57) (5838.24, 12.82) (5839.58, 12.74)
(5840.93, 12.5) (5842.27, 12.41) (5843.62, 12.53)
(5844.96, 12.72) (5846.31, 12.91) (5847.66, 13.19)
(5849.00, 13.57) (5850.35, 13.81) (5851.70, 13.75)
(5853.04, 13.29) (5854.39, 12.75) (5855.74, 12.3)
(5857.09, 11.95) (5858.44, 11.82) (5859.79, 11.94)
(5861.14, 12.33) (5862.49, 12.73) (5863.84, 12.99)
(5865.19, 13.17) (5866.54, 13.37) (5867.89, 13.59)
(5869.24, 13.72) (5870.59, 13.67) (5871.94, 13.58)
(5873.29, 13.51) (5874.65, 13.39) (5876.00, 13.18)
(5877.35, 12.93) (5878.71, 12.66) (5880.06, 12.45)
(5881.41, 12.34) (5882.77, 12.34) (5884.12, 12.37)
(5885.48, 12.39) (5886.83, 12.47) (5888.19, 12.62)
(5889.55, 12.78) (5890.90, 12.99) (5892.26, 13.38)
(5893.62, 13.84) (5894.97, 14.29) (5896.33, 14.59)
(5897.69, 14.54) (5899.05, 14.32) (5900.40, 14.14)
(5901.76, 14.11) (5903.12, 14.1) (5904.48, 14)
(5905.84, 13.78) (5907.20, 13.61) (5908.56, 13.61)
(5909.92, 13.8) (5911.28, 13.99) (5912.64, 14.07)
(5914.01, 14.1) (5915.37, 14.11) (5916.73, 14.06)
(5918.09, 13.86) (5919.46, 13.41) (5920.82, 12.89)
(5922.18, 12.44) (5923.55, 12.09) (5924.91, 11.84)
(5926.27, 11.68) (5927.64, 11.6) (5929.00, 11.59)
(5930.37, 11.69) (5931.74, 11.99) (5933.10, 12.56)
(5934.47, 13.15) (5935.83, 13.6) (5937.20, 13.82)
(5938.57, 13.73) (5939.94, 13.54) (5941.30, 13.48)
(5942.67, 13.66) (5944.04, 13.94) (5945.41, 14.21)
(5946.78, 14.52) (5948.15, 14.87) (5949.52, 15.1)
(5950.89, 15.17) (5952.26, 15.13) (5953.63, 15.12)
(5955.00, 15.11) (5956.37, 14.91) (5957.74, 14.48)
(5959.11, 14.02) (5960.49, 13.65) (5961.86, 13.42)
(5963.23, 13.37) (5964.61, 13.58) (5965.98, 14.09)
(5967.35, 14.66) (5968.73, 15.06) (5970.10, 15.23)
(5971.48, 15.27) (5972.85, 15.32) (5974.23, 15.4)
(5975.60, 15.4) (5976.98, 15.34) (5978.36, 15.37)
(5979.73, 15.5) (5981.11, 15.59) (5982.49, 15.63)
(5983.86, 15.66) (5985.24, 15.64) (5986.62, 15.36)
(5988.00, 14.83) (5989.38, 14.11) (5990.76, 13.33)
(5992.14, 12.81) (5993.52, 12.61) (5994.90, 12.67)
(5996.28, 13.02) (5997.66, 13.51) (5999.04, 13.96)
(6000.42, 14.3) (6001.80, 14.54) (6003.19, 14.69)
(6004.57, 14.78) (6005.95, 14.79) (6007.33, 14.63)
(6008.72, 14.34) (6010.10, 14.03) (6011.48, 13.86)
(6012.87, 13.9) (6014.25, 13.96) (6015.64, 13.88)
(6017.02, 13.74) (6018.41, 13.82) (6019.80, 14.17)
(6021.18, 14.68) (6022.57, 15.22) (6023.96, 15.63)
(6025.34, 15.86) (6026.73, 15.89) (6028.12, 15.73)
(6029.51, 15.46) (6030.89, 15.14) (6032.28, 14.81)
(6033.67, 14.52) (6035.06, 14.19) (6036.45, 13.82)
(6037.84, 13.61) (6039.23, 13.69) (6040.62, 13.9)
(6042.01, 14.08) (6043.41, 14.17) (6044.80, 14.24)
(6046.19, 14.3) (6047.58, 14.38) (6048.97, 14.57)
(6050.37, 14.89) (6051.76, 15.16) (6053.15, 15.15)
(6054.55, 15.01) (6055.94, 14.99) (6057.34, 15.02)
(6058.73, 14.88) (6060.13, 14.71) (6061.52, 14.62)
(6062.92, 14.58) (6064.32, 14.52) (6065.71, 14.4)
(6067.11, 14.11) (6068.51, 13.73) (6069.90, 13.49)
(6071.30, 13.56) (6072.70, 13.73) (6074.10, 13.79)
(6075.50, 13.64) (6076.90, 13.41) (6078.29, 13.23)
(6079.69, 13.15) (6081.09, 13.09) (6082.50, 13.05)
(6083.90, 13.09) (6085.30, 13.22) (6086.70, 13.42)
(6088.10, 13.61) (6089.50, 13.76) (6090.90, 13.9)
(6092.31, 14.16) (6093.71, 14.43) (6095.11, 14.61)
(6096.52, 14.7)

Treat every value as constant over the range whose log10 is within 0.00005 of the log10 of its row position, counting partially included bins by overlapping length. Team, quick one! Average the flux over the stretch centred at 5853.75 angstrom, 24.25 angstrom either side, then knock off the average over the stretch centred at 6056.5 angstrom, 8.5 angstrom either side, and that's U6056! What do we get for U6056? -2.1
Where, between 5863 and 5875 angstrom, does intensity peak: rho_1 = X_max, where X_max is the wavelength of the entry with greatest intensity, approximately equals 5869.24 angstrom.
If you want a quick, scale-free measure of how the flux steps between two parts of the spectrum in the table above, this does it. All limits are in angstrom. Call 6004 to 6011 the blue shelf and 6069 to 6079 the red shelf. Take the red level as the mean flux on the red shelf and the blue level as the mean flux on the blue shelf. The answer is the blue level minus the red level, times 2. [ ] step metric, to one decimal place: 1.9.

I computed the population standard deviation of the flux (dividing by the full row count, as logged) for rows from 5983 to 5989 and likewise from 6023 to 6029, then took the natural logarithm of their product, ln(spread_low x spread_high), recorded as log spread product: -3.4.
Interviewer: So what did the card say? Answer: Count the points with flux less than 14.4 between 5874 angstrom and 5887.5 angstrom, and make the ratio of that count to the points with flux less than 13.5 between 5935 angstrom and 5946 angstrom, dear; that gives 10.0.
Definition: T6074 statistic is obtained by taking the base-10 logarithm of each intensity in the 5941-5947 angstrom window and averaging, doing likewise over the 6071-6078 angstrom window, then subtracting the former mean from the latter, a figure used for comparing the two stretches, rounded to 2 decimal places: -0.01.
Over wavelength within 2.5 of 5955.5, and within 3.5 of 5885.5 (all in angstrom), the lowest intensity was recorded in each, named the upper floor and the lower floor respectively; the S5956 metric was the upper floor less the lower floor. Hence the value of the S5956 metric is 2.1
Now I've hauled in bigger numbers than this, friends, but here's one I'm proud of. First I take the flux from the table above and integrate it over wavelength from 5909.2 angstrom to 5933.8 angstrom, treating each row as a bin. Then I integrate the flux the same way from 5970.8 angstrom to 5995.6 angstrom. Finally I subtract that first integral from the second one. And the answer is 50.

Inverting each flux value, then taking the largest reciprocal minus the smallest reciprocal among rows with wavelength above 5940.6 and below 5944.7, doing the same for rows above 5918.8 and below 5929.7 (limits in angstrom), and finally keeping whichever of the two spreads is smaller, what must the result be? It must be 0.0024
